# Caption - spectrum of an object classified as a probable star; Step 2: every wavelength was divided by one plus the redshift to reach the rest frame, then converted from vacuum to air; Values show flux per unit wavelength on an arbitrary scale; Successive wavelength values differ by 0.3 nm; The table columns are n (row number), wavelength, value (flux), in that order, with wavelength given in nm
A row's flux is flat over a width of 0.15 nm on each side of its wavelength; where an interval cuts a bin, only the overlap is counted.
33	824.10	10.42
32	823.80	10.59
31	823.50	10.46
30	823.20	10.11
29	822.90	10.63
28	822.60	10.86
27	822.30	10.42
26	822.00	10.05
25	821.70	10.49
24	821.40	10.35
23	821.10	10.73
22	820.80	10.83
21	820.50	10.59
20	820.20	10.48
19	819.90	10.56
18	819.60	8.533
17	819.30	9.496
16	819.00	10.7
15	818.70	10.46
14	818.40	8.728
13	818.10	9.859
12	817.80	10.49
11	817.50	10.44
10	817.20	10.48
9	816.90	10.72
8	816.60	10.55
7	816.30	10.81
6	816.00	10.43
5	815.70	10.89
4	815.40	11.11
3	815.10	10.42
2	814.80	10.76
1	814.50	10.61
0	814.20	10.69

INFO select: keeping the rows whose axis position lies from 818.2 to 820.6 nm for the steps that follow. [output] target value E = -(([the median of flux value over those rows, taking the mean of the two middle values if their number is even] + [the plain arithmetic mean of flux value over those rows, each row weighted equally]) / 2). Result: -10.2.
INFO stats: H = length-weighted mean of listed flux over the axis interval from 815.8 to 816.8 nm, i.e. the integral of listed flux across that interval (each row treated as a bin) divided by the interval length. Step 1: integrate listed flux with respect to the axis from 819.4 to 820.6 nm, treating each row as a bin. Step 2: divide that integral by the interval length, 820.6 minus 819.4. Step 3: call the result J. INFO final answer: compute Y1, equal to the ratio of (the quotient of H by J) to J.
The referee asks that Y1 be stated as 0.106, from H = 10.6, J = 10.0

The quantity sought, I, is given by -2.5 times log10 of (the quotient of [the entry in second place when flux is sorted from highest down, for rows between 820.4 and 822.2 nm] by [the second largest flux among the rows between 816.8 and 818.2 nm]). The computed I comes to -0.025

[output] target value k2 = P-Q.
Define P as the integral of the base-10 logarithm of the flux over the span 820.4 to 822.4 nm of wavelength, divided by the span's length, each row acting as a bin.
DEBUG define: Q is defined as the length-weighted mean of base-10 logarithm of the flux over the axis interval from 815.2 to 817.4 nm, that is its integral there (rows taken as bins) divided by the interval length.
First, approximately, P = 1.02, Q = 1.029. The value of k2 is -0.01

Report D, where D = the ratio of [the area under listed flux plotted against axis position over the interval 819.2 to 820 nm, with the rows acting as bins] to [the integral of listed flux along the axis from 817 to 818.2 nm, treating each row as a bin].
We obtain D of 0.6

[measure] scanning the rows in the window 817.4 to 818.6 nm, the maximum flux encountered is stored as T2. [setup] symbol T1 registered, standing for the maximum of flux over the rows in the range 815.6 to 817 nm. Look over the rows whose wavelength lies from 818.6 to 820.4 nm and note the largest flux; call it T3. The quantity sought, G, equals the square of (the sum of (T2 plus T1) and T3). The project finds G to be 1029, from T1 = 10.89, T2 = 10.49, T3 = 10.7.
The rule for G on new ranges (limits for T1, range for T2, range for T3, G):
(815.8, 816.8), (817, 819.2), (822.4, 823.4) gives 1048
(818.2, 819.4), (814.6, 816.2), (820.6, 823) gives 1067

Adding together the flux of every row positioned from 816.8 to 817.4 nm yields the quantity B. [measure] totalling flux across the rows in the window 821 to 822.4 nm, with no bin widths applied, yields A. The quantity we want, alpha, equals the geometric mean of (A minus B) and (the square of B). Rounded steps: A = 52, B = 21.2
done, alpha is 118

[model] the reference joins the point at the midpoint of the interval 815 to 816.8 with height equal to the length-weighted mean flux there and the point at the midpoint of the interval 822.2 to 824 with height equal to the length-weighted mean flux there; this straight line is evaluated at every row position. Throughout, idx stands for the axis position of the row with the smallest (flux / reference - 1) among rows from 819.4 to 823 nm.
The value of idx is 819.60 nm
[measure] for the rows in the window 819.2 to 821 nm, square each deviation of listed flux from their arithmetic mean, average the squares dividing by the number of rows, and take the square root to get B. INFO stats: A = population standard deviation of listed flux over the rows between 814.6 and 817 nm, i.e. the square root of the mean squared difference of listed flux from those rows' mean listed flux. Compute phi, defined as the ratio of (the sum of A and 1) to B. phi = 2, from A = 0.22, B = 0.81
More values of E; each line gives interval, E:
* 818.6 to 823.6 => -10.4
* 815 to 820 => -10.4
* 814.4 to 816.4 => -10.7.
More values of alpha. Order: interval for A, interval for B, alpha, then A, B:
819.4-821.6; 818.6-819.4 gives 197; 72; 30.7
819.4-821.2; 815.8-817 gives 186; 62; 42.5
